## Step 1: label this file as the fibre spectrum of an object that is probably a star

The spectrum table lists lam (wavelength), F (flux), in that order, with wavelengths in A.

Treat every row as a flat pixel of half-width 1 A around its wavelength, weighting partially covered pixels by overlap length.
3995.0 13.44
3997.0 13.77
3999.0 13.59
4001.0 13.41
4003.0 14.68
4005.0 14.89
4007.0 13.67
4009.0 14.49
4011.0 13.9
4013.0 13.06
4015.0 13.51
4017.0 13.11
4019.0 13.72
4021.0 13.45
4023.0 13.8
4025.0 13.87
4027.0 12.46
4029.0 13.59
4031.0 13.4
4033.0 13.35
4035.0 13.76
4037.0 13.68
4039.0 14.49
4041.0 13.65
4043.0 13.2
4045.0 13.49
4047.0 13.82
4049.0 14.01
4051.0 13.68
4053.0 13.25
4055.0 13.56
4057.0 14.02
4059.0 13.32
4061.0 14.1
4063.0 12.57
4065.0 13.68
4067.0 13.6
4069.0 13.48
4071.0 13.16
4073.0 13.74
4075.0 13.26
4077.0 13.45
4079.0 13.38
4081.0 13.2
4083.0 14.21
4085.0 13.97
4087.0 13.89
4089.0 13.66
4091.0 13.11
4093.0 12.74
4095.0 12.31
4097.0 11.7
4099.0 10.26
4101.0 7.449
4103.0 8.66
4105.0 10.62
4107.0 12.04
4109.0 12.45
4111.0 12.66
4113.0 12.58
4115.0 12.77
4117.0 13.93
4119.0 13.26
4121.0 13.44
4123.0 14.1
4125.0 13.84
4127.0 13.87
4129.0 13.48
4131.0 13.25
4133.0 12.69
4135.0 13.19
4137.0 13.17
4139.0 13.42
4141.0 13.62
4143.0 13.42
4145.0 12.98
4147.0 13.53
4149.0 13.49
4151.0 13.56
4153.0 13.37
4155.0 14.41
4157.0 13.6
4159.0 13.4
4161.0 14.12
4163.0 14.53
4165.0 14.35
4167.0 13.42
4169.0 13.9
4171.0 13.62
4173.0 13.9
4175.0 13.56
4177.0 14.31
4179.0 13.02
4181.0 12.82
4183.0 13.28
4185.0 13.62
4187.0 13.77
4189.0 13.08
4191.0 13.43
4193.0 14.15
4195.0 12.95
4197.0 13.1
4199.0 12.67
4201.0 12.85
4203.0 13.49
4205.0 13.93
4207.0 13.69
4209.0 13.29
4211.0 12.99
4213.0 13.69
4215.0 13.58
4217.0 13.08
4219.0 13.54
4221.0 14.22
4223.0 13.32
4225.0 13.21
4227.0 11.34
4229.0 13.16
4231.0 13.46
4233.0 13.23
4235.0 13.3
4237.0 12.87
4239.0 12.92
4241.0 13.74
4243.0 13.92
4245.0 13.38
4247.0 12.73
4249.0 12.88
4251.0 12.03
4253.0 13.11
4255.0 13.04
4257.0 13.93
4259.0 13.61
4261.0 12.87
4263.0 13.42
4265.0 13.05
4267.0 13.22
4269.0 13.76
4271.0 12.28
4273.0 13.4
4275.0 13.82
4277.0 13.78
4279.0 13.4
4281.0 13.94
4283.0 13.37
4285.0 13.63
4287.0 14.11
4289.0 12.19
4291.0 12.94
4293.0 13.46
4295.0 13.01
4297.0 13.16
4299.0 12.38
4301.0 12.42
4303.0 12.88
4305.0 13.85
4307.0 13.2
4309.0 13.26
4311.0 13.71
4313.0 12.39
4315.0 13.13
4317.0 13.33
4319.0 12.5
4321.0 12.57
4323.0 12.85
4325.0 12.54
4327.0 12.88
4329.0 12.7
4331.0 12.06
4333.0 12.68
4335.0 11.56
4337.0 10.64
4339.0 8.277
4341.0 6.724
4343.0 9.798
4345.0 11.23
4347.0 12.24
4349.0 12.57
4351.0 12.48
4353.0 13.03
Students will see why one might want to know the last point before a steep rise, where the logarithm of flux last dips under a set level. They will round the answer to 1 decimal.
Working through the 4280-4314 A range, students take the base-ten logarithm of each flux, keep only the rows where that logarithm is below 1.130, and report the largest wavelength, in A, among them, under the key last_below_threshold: 4313.0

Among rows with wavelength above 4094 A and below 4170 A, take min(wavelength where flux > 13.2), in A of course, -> 4117.0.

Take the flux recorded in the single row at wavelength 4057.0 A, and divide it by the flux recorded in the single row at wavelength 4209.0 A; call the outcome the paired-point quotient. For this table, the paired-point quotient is 1.05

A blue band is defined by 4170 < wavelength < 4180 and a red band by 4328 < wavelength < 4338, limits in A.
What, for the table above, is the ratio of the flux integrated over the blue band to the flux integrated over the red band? 1.15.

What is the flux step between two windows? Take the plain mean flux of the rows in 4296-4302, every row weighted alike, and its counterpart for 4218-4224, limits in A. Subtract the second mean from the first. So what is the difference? -1.0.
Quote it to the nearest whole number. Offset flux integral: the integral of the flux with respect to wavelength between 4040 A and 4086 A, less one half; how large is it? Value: 623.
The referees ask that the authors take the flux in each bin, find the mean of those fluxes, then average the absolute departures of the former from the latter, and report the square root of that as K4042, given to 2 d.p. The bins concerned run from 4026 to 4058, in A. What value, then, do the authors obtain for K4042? 0.55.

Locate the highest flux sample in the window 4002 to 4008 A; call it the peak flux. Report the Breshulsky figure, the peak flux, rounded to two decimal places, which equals 14.89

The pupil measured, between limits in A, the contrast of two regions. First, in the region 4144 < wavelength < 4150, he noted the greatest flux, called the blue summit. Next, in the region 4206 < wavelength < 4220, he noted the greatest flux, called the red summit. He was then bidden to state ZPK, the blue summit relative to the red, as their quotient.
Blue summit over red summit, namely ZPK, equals 0.99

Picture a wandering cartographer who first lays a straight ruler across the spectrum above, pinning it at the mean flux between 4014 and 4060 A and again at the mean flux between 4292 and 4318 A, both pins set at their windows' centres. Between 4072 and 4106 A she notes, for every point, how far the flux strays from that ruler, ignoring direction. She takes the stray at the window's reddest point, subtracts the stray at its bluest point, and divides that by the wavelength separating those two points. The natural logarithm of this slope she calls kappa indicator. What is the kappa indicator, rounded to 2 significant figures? -2.5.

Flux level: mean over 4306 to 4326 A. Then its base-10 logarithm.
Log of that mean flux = 1.11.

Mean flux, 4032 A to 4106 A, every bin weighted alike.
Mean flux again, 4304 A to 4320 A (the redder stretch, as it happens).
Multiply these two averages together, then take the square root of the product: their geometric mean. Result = 13.1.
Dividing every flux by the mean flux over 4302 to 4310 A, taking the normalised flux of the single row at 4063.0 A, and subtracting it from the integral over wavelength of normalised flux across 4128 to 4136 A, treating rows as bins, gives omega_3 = 7.0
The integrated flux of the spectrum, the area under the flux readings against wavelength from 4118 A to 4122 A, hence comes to 53.4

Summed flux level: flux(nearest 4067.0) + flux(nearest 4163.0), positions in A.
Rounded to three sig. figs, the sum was 28.1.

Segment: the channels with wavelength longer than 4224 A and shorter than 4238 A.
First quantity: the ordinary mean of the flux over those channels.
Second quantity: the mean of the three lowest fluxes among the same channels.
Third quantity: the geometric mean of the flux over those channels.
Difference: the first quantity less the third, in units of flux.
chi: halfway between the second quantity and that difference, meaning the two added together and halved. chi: 6.24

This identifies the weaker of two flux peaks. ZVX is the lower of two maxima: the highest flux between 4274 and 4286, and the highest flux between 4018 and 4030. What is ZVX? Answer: 13.9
